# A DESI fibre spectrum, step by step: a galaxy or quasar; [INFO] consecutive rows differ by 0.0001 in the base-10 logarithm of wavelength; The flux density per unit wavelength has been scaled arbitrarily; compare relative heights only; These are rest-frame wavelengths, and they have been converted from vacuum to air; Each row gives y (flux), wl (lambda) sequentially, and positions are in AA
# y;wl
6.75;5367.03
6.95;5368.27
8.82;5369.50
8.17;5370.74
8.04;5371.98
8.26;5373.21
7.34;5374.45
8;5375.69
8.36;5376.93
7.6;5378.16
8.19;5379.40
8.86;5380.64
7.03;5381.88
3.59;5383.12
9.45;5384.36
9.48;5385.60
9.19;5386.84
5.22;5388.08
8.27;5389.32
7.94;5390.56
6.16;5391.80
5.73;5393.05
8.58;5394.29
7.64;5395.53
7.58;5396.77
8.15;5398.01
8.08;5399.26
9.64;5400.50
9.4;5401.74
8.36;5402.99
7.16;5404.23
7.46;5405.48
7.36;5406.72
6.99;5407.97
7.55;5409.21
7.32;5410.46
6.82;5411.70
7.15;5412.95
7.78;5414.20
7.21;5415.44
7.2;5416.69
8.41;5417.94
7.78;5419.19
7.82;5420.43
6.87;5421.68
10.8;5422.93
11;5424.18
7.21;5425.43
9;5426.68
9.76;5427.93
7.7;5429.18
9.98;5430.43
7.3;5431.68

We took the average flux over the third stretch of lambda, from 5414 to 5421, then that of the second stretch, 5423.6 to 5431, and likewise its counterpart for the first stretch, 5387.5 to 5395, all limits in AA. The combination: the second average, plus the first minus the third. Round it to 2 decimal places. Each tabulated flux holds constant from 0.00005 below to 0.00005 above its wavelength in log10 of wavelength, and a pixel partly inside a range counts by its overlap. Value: 8.39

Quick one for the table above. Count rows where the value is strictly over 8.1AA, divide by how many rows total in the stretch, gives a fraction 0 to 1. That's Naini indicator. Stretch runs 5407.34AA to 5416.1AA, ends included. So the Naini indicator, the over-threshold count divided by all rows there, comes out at 0.0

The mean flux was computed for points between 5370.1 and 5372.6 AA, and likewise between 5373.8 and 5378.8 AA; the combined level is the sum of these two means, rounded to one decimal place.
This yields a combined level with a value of 15.9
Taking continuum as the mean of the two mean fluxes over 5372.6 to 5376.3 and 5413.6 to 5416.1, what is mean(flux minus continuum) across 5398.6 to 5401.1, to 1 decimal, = 1.2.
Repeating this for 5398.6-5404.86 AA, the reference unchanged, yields 0.8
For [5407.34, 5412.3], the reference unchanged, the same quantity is -0.5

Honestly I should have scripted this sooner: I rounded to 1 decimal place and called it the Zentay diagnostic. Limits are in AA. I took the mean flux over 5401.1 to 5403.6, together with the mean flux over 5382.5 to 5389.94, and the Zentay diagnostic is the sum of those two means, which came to 16.4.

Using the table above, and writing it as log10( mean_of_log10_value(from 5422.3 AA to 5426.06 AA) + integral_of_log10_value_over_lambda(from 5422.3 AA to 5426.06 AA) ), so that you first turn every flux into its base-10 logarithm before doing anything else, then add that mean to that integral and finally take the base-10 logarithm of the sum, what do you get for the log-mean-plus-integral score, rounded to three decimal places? 0.667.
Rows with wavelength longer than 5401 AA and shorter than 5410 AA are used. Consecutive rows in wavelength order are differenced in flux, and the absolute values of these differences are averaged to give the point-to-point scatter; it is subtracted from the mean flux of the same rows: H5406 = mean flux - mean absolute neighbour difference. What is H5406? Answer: 7.2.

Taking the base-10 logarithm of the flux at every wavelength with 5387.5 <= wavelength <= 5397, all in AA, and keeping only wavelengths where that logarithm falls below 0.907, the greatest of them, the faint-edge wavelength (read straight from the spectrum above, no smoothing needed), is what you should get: 5396.77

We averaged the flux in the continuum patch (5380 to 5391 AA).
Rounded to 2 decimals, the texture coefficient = 7.67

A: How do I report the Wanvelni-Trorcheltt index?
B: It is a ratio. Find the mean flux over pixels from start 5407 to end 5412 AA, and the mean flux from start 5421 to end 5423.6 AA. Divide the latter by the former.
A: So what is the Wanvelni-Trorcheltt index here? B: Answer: 1.23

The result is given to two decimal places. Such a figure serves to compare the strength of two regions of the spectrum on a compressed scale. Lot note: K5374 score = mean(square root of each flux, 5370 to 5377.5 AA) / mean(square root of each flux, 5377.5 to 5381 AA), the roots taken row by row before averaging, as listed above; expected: 0.99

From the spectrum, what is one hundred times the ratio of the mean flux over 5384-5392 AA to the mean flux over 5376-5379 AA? 100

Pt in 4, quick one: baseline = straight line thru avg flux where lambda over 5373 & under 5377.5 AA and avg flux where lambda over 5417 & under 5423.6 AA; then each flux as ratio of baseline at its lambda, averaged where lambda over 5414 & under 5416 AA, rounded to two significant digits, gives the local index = 0.90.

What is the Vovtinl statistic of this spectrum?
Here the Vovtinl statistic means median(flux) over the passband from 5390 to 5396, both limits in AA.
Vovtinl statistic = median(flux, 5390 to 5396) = 7.64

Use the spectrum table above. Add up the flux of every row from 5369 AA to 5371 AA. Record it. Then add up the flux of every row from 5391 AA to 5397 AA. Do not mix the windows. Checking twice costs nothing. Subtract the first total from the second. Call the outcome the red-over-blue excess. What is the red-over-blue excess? 19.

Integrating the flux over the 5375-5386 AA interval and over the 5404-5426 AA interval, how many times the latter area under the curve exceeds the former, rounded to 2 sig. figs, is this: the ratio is 2.0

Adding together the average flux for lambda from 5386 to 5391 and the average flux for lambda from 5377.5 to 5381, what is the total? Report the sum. 15.9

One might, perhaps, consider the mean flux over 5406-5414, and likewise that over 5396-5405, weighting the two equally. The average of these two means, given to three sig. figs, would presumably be 7.77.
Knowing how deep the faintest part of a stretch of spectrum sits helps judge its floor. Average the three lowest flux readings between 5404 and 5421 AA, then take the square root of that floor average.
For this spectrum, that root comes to 2.64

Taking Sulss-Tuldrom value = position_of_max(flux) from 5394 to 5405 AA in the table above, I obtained 5400.50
